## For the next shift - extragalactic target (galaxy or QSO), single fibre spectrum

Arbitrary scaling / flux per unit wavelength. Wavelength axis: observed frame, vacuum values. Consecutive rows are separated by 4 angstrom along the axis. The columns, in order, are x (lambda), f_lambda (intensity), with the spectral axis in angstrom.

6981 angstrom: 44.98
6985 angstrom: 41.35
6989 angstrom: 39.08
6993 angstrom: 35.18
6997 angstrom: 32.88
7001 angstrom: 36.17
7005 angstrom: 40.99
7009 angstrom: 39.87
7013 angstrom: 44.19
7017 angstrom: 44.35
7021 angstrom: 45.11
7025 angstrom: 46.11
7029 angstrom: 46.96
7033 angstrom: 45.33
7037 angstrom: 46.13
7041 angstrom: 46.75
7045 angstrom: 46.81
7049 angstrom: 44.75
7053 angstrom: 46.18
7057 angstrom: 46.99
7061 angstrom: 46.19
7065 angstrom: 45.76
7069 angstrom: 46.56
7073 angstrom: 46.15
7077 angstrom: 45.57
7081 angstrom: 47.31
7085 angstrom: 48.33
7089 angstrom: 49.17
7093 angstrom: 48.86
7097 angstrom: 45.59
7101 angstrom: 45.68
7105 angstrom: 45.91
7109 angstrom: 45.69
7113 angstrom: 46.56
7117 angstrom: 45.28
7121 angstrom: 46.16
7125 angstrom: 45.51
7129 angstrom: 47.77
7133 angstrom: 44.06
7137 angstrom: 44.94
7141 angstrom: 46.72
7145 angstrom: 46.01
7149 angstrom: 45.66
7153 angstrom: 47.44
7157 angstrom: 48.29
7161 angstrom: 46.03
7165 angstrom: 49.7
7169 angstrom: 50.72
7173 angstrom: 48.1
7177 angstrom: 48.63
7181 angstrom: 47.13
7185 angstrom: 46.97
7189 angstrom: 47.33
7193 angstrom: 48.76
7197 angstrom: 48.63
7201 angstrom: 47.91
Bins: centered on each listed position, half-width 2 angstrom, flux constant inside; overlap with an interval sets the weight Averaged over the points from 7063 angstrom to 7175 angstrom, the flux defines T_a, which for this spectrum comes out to 46.8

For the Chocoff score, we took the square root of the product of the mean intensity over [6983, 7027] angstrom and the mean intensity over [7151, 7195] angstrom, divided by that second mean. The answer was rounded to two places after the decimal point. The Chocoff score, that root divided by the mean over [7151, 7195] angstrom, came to 0.92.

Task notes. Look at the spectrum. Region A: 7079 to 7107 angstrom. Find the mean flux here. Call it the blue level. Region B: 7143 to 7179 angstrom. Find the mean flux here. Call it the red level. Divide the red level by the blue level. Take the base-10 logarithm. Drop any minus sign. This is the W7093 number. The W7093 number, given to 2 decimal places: 0.01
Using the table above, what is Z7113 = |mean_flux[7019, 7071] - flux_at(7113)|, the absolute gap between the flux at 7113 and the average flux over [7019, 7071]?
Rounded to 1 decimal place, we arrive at 0.4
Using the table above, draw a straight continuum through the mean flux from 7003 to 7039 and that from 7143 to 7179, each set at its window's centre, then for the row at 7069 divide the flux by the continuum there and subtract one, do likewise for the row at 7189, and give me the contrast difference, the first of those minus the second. 0.05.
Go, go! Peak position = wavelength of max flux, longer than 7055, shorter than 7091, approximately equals 7089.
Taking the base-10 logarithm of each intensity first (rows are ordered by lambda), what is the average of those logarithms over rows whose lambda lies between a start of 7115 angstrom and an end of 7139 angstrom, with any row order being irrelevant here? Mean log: 1.66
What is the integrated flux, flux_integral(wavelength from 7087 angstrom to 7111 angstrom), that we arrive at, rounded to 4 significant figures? 1124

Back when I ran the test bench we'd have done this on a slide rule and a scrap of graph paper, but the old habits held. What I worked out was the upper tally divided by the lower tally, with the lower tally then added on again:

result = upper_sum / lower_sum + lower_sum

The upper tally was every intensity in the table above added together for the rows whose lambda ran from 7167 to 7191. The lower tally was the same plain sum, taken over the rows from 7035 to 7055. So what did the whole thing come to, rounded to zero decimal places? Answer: 232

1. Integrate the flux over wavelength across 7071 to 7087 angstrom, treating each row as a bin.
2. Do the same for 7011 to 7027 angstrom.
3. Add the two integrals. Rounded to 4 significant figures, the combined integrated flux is 1468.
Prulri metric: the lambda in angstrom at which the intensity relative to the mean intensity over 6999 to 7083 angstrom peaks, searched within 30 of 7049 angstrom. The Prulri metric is 7057 angstrom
